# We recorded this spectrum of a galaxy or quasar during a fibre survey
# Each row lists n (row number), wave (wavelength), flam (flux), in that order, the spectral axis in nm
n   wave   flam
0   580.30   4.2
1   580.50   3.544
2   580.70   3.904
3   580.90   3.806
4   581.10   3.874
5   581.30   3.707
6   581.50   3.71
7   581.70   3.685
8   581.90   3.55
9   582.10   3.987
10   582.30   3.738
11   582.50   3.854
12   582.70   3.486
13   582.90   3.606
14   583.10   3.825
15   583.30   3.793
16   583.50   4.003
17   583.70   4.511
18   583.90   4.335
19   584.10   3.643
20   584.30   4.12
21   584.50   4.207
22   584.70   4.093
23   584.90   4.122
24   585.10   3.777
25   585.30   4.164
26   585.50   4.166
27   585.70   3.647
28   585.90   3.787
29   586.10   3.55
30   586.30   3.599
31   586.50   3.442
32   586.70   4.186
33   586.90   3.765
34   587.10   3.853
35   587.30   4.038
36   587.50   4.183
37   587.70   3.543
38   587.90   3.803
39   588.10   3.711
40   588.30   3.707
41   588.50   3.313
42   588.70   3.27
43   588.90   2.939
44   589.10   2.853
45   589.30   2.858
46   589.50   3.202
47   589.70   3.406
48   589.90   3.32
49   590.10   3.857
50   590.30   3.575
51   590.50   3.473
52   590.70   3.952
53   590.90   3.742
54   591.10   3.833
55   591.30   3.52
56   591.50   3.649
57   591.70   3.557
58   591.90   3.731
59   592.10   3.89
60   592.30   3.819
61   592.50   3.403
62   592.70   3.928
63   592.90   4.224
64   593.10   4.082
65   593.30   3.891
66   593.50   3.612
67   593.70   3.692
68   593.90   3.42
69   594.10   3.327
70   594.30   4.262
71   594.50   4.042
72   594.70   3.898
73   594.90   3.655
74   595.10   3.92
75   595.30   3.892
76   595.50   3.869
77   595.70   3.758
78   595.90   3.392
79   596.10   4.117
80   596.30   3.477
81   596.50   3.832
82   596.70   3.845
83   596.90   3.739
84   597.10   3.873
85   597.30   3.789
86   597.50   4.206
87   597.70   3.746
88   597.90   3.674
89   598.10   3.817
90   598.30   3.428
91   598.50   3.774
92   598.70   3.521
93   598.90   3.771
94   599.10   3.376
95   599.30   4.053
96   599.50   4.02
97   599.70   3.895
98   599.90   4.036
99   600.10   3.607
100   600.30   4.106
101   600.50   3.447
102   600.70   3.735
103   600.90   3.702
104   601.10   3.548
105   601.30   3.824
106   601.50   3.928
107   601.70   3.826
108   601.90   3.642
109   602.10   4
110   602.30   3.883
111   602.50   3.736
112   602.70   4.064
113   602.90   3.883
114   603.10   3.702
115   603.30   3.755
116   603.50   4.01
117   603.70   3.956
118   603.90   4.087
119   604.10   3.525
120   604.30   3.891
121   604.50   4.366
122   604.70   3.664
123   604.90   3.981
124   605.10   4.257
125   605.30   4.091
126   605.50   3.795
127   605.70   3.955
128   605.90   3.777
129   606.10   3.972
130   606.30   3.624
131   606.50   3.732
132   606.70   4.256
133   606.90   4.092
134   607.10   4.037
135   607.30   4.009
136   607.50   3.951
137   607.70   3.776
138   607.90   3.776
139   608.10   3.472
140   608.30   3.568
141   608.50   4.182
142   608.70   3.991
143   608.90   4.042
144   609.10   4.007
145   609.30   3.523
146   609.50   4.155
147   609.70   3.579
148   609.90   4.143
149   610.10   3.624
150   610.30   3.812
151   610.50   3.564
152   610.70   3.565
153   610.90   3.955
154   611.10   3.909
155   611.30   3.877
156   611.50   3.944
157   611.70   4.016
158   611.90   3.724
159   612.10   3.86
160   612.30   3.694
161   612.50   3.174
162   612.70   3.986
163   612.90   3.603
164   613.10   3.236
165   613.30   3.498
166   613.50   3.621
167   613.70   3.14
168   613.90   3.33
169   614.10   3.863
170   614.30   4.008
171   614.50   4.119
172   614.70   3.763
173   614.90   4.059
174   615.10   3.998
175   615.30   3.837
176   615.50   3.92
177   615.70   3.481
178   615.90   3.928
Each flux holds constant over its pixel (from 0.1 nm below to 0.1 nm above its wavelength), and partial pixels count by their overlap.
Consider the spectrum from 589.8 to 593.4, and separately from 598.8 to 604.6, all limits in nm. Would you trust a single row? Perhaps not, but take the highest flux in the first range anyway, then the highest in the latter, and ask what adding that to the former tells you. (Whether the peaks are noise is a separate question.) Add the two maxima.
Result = 8.59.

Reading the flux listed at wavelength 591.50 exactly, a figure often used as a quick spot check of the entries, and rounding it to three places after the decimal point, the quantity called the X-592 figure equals 3.649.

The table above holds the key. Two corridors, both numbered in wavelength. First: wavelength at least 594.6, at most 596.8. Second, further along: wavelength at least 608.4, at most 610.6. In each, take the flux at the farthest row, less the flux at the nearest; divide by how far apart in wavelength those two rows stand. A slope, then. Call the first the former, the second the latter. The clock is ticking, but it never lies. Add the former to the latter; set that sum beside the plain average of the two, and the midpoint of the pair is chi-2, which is -0.25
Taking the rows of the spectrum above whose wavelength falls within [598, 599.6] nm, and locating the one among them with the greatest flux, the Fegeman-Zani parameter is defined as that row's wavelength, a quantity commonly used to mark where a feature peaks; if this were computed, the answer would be 599.30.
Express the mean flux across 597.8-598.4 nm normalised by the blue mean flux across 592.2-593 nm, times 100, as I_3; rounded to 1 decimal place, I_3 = 94.7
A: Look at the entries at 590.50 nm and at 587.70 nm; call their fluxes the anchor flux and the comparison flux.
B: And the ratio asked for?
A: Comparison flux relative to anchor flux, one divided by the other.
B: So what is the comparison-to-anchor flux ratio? 1.02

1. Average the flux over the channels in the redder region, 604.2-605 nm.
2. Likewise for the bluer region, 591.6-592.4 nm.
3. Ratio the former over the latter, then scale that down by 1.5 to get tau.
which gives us 0.71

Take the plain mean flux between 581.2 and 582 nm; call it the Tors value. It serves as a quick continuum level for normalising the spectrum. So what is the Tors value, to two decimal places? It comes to 3.66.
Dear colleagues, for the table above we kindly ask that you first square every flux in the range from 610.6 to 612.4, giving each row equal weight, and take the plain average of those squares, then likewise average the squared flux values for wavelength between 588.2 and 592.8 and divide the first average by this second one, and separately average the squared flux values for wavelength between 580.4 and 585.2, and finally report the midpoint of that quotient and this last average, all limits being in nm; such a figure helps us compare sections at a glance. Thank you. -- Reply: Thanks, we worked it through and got 8.1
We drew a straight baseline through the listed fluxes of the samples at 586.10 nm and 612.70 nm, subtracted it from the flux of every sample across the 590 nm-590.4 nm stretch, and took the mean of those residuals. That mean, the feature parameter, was 0.10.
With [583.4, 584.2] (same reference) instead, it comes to 0.61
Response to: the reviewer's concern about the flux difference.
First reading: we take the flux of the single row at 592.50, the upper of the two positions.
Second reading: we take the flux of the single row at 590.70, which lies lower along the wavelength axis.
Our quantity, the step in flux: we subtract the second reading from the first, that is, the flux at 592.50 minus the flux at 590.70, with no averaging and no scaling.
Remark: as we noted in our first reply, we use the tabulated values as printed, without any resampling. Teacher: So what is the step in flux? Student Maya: -0.55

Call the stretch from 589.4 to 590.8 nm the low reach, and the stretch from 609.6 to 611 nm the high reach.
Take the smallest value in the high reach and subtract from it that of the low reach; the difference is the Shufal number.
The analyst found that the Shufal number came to 0.36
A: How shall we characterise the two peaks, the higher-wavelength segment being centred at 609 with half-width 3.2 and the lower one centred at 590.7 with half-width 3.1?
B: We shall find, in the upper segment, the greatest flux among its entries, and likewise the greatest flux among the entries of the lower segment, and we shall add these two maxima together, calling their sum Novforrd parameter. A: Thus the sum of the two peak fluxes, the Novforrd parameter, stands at 8.48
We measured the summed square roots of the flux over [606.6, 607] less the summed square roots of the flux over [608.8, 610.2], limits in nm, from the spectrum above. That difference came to -10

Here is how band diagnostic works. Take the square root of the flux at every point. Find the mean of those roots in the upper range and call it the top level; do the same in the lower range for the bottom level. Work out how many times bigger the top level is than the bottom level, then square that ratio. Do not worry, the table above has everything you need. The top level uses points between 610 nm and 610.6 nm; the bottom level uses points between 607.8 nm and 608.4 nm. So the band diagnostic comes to 1.02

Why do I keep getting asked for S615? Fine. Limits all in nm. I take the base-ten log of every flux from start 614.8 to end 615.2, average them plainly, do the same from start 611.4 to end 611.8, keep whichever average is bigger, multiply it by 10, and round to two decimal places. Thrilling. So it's 6.05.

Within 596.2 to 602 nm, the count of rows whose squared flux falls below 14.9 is 21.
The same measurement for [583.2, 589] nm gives 17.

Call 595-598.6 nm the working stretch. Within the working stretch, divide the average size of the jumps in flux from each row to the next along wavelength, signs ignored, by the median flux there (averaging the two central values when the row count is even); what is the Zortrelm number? 0.068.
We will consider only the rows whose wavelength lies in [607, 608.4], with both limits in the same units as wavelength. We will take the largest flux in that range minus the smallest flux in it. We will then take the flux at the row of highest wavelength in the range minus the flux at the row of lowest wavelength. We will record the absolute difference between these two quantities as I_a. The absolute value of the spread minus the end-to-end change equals 1.0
